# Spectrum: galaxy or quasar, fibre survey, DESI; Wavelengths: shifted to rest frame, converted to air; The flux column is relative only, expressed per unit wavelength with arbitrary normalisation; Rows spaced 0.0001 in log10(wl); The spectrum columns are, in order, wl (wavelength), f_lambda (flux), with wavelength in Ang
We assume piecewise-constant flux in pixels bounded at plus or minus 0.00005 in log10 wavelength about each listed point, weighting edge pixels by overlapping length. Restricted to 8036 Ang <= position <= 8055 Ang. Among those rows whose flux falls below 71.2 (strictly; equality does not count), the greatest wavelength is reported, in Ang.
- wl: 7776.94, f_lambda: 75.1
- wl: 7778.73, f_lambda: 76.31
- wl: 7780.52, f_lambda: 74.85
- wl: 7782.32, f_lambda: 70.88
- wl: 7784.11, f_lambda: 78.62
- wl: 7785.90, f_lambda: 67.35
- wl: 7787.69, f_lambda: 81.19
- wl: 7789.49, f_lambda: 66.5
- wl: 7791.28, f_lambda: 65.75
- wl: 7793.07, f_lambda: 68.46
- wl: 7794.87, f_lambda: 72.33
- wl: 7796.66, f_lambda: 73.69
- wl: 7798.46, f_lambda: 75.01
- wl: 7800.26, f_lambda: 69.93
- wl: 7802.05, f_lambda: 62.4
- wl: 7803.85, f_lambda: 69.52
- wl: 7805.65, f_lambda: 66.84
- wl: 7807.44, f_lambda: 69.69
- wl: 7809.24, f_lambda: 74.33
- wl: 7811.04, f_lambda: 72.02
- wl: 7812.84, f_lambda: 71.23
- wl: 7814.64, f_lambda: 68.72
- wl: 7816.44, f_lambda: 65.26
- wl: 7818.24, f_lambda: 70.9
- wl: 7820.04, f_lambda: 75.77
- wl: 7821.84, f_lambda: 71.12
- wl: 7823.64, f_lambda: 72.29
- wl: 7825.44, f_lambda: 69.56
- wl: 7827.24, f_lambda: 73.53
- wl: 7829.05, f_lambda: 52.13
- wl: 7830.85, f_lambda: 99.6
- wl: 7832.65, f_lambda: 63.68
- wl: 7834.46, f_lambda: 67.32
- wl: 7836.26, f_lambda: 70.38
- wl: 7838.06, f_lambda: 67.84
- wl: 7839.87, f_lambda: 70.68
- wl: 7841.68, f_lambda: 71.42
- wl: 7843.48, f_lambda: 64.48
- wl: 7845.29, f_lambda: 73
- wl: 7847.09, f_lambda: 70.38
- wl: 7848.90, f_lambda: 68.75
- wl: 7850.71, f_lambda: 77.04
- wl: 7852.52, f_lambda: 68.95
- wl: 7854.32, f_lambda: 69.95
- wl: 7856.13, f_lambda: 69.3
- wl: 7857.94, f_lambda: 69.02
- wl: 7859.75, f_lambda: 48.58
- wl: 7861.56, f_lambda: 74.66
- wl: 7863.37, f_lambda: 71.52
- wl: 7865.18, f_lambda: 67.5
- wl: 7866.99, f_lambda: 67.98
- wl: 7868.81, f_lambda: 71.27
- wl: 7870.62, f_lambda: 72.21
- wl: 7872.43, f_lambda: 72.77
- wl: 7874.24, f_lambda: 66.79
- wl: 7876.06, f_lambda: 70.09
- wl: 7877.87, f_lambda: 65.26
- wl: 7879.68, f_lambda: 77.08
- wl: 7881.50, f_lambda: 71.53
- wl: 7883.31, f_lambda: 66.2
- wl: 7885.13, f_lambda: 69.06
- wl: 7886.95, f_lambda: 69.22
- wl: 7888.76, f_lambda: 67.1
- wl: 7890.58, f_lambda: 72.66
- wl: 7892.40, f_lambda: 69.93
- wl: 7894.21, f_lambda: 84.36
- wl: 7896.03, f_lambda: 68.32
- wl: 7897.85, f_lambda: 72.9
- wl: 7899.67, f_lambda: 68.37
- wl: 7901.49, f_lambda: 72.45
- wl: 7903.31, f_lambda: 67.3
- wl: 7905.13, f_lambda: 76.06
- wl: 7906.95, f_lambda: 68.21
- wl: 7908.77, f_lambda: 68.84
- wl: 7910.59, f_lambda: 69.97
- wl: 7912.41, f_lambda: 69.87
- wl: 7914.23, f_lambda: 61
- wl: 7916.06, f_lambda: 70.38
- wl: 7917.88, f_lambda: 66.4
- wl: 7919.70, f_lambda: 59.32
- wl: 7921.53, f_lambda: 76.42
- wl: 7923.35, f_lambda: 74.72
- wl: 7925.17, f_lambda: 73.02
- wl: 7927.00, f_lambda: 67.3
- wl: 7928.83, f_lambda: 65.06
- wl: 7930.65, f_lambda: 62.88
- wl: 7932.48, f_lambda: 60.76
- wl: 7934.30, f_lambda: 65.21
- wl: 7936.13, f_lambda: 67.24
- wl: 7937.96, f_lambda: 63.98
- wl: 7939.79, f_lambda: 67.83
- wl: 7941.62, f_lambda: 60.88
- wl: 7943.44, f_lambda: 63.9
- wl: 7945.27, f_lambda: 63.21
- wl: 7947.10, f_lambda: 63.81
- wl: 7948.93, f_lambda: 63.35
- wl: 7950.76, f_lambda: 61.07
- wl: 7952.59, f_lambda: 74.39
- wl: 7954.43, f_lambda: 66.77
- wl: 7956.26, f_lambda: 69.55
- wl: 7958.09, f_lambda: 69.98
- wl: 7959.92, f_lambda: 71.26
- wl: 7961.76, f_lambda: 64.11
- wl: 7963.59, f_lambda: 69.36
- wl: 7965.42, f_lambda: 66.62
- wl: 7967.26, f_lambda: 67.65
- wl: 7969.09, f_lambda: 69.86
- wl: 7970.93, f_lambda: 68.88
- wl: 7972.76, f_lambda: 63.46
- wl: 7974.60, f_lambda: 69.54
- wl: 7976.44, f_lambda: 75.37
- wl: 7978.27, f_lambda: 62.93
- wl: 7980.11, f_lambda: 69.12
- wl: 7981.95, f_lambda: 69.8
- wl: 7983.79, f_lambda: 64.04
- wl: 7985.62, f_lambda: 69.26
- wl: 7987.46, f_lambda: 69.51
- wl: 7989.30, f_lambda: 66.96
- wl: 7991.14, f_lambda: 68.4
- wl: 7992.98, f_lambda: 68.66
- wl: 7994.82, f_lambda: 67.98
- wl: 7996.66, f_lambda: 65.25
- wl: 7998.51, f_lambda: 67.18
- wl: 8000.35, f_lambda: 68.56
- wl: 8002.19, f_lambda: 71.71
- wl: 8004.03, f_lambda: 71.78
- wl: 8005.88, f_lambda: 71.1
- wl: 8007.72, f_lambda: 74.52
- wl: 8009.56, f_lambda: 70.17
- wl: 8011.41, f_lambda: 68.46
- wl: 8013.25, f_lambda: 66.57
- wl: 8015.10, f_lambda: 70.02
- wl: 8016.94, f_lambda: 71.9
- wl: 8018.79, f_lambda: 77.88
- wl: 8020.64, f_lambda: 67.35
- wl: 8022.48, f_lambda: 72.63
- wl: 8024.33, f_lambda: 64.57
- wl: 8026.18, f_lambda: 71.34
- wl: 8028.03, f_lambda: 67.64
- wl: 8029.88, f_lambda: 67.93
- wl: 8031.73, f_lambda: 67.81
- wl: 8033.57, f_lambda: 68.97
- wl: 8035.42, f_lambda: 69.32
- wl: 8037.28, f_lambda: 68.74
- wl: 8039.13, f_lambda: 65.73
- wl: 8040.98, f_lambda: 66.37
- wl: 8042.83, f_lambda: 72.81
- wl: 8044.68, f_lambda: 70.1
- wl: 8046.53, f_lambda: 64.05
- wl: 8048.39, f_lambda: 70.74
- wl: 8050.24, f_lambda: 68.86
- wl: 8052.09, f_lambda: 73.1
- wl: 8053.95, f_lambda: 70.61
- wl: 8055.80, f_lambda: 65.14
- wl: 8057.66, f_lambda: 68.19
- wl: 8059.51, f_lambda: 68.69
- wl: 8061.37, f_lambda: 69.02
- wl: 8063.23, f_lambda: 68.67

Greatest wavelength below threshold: 8053.95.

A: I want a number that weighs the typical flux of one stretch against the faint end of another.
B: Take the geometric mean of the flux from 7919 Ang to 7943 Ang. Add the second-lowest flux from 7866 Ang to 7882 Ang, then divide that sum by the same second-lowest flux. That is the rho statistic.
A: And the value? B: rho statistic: 1.99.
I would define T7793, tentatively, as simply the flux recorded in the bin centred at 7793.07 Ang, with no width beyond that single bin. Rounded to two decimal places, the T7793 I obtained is 68.46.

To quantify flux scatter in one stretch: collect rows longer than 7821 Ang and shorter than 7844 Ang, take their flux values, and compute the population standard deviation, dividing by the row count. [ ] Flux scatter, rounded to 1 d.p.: 10.0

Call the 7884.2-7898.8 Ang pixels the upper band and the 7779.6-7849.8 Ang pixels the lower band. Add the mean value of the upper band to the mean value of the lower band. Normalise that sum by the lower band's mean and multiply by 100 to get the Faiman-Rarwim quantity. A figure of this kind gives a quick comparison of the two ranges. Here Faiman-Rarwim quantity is 201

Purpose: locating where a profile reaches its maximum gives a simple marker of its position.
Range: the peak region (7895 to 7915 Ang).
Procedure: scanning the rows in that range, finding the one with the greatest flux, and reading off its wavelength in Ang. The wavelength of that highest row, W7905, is 7905.13 Ang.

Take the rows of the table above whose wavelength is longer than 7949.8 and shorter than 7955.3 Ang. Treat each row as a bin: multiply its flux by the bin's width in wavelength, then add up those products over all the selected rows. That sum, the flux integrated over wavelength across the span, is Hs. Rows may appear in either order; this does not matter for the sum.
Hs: 370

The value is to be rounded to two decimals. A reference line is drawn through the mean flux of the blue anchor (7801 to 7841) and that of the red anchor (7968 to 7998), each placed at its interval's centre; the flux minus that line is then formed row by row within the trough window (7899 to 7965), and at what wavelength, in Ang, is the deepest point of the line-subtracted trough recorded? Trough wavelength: 7919.70 Ang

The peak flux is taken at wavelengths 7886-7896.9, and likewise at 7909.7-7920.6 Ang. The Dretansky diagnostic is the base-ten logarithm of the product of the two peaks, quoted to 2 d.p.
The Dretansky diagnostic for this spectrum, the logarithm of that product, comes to 3.77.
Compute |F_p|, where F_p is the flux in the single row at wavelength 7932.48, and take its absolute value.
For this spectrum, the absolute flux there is 61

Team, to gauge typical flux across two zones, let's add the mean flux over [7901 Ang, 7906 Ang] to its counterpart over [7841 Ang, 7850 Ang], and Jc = 142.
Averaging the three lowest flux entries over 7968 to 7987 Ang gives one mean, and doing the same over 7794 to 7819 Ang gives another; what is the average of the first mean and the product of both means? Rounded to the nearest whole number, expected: 2089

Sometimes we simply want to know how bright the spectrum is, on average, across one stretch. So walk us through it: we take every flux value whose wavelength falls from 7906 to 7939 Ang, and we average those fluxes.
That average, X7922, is 67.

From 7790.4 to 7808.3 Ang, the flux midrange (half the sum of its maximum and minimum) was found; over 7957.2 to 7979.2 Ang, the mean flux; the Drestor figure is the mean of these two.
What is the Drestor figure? 68.5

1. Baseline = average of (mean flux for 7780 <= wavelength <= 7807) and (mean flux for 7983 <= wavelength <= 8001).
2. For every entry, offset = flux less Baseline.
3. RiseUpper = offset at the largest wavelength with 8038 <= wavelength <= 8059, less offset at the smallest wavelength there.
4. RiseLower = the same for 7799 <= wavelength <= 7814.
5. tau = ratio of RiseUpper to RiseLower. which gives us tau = 1.9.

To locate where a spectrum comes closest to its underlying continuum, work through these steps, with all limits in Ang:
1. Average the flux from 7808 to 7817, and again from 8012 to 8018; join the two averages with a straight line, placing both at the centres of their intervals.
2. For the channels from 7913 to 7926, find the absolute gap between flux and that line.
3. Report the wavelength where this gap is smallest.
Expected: 7916.06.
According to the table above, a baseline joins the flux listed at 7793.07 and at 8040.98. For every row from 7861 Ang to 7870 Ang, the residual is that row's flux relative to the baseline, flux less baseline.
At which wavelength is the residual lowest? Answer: 7865.18 Ang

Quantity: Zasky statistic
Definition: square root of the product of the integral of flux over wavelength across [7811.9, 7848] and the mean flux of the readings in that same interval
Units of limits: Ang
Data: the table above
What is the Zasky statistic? 423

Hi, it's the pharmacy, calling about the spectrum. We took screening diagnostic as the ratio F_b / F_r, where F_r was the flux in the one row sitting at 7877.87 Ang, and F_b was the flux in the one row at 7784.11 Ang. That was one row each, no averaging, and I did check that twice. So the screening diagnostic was 1.20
